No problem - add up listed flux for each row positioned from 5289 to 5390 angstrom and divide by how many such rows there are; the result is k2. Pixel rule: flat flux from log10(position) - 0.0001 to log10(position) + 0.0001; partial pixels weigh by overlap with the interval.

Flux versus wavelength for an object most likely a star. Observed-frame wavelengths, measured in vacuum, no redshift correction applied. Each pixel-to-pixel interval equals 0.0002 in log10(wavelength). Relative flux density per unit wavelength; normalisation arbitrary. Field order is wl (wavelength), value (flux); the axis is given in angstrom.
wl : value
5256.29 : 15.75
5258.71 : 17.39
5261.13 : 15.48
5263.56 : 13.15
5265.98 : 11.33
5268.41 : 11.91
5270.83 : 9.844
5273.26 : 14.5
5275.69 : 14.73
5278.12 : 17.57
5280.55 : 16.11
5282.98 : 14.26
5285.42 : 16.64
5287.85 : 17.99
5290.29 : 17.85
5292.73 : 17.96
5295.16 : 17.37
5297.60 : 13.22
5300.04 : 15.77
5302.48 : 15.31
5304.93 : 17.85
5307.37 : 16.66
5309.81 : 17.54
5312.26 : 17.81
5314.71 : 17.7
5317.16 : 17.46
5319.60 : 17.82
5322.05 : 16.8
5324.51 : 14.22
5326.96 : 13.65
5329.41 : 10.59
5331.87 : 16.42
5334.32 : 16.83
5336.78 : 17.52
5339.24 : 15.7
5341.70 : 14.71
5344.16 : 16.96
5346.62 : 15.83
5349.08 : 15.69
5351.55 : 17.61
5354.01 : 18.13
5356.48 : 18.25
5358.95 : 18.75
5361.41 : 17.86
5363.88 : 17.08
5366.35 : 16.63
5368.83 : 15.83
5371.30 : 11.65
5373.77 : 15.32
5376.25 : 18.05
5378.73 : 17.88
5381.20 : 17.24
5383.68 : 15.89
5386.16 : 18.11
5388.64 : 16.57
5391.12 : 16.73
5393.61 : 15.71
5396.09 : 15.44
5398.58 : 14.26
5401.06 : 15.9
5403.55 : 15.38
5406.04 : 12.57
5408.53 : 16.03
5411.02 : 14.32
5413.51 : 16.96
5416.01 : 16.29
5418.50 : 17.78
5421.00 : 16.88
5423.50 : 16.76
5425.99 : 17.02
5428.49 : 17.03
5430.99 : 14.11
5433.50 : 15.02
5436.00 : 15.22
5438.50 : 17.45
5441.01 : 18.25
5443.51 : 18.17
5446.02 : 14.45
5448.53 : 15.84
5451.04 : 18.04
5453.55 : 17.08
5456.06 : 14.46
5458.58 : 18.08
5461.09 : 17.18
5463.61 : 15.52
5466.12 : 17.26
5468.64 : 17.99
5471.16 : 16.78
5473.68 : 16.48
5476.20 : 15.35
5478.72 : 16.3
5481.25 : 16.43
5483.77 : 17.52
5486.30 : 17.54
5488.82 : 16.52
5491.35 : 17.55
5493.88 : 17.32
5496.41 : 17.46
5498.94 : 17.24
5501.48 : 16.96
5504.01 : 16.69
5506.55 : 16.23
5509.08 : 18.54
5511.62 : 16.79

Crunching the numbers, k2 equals 16.5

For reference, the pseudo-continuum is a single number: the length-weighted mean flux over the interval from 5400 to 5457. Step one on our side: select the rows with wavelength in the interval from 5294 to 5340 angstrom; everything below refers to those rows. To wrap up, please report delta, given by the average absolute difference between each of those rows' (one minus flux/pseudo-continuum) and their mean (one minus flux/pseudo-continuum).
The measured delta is 0.09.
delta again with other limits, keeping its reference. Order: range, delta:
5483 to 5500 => 0.02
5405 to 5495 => 0.07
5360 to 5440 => 0.07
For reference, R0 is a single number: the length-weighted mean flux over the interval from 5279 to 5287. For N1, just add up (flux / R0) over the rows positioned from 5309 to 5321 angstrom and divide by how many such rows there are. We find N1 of 1.11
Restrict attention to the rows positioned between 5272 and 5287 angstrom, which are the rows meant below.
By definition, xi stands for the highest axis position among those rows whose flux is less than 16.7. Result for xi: 5285.42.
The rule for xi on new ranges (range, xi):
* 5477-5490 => 5488.82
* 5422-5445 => 5436.00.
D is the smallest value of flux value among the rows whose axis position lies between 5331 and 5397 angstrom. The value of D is 11.65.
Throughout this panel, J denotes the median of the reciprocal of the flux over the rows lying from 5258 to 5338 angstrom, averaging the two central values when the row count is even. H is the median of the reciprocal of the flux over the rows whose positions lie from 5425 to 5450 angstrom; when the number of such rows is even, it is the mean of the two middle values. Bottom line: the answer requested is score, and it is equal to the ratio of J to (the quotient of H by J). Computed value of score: 0.059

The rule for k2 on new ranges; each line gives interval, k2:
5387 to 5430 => 16.0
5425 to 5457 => 16.3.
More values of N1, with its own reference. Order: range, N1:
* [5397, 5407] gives 0.92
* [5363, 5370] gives 1.04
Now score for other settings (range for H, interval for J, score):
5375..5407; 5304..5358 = 0.056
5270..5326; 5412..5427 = 0.059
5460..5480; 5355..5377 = 0.057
